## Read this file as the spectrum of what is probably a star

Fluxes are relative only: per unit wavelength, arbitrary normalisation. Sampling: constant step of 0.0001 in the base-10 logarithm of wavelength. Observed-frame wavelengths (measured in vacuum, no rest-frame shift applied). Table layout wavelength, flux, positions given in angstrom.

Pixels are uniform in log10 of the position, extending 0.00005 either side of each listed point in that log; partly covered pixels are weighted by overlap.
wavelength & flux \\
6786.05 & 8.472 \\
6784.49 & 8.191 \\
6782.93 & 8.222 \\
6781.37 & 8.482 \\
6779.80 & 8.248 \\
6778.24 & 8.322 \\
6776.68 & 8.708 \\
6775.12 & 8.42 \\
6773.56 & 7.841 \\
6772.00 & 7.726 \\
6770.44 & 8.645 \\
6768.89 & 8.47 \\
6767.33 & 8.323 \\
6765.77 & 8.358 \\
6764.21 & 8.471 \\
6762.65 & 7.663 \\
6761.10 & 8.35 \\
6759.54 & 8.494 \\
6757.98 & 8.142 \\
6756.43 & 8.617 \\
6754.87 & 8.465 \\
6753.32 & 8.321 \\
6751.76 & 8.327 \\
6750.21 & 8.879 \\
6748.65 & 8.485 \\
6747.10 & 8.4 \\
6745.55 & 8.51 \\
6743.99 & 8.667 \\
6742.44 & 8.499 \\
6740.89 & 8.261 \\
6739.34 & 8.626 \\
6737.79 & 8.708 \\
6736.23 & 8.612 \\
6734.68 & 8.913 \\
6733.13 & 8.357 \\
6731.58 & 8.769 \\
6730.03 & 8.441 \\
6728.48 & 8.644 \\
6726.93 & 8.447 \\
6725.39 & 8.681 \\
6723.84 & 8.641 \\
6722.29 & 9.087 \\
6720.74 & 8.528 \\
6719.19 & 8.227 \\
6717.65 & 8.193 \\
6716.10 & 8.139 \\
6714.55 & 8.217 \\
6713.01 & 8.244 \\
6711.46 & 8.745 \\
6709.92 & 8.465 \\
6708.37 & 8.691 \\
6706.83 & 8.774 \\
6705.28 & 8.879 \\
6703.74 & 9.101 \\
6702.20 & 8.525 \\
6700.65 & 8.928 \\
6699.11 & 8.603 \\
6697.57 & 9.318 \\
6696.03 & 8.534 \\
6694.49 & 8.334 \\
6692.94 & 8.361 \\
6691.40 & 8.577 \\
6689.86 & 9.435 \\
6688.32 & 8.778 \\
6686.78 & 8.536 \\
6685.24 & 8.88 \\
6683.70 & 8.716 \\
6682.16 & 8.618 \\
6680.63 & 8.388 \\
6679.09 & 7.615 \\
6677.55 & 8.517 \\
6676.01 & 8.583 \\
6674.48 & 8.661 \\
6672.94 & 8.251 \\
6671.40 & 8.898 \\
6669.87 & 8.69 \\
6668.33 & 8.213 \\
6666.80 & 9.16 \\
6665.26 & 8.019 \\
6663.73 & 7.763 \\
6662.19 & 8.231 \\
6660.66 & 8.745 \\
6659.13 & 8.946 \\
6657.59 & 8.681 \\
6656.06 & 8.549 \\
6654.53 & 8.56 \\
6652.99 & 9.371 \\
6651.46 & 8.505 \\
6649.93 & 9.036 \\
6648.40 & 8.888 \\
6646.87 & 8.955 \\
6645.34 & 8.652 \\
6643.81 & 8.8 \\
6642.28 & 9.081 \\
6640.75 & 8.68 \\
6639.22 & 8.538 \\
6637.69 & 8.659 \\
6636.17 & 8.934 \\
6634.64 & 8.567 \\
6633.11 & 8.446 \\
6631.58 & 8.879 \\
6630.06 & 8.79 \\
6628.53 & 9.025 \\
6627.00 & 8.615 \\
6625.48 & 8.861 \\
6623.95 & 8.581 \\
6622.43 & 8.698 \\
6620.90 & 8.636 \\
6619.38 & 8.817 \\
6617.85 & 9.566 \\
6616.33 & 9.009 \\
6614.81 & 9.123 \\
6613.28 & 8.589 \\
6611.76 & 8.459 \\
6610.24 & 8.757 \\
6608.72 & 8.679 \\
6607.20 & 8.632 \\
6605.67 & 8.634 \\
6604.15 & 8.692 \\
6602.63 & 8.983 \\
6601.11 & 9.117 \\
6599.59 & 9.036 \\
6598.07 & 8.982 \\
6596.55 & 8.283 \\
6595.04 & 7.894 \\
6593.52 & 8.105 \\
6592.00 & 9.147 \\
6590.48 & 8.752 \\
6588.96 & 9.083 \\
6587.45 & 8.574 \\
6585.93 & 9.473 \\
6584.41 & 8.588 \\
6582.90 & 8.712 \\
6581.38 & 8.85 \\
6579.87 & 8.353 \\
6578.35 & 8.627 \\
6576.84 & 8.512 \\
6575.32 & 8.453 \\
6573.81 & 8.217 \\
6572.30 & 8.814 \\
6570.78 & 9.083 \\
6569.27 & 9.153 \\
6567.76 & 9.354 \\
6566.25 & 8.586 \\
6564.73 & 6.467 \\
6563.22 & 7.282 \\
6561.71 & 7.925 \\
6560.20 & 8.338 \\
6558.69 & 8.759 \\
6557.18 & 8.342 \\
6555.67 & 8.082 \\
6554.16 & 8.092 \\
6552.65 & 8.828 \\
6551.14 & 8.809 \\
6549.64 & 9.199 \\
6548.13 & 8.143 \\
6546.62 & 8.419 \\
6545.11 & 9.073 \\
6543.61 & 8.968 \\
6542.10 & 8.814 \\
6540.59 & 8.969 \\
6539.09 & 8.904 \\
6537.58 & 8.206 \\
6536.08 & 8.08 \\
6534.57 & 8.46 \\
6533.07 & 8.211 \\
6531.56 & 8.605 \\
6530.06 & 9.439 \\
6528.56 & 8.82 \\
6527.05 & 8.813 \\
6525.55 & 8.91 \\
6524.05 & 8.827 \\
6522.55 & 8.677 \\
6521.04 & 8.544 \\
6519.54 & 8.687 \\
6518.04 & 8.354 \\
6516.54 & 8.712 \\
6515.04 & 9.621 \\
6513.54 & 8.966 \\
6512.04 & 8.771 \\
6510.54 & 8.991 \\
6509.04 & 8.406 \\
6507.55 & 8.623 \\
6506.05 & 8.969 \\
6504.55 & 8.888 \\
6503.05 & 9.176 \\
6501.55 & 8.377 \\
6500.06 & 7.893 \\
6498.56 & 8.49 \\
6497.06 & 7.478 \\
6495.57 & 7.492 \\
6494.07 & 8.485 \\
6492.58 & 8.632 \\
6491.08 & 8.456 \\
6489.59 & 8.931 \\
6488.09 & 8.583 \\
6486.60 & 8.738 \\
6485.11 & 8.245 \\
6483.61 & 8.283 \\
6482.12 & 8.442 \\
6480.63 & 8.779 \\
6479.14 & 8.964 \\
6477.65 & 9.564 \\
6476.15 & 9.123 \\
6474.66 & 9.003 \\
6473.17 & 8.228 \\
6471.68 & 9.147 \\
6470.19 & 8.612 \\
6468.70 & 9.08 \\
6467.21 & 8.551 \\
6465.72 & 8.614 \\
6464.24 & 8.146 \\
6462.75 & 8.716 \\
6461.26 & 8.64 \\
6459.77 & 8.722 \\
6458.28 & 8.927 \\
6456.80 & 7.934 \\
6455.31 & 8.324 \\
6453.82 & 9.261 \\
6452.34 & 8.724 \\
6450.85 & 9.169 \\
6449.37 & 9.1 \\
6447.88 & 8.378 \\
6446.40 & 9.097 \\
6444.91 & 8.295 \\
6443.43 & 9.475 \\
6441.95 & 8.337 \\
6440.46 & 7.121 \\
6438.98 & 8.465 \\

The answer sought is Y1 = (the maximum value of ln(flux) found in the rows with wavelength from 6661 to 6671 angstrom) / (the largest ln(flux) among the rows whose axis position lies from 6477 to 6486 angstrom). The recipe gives 0.98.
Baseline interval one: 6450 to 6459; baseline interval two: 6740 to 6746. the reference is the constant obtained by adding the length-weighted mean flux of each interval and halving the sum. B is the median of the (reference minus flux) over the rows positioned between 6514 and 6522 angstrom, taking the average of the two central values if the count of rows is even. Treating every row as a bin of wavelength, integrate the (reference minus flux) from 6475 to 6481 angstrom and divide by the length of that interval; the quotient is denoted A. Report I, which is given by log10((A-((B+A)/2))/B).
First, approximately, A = -0.51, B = -0.078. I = 0.45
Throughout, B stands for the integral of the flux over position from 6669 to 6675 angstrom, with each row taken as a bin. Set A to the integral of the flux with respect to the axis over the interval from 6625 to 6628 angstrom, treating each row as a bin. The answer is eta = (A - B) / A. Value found -1.0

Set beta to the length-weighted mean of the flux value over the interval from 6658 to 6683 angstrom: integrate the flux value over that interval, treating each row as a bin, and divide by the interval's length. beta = 8.5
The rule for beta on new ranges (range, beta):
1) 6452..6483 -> 8.7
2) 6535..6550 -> 8.7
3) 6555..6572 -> 8.3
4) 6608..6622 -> 8.8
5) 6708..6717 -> 8.4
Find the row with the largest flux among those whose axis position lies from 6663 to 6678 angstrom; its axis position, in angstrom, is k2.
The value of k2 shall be 6666.80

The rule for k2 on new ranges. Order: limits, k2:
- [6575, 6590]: 6585.93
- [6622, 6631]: 6628.53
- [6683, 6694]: 6689.86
